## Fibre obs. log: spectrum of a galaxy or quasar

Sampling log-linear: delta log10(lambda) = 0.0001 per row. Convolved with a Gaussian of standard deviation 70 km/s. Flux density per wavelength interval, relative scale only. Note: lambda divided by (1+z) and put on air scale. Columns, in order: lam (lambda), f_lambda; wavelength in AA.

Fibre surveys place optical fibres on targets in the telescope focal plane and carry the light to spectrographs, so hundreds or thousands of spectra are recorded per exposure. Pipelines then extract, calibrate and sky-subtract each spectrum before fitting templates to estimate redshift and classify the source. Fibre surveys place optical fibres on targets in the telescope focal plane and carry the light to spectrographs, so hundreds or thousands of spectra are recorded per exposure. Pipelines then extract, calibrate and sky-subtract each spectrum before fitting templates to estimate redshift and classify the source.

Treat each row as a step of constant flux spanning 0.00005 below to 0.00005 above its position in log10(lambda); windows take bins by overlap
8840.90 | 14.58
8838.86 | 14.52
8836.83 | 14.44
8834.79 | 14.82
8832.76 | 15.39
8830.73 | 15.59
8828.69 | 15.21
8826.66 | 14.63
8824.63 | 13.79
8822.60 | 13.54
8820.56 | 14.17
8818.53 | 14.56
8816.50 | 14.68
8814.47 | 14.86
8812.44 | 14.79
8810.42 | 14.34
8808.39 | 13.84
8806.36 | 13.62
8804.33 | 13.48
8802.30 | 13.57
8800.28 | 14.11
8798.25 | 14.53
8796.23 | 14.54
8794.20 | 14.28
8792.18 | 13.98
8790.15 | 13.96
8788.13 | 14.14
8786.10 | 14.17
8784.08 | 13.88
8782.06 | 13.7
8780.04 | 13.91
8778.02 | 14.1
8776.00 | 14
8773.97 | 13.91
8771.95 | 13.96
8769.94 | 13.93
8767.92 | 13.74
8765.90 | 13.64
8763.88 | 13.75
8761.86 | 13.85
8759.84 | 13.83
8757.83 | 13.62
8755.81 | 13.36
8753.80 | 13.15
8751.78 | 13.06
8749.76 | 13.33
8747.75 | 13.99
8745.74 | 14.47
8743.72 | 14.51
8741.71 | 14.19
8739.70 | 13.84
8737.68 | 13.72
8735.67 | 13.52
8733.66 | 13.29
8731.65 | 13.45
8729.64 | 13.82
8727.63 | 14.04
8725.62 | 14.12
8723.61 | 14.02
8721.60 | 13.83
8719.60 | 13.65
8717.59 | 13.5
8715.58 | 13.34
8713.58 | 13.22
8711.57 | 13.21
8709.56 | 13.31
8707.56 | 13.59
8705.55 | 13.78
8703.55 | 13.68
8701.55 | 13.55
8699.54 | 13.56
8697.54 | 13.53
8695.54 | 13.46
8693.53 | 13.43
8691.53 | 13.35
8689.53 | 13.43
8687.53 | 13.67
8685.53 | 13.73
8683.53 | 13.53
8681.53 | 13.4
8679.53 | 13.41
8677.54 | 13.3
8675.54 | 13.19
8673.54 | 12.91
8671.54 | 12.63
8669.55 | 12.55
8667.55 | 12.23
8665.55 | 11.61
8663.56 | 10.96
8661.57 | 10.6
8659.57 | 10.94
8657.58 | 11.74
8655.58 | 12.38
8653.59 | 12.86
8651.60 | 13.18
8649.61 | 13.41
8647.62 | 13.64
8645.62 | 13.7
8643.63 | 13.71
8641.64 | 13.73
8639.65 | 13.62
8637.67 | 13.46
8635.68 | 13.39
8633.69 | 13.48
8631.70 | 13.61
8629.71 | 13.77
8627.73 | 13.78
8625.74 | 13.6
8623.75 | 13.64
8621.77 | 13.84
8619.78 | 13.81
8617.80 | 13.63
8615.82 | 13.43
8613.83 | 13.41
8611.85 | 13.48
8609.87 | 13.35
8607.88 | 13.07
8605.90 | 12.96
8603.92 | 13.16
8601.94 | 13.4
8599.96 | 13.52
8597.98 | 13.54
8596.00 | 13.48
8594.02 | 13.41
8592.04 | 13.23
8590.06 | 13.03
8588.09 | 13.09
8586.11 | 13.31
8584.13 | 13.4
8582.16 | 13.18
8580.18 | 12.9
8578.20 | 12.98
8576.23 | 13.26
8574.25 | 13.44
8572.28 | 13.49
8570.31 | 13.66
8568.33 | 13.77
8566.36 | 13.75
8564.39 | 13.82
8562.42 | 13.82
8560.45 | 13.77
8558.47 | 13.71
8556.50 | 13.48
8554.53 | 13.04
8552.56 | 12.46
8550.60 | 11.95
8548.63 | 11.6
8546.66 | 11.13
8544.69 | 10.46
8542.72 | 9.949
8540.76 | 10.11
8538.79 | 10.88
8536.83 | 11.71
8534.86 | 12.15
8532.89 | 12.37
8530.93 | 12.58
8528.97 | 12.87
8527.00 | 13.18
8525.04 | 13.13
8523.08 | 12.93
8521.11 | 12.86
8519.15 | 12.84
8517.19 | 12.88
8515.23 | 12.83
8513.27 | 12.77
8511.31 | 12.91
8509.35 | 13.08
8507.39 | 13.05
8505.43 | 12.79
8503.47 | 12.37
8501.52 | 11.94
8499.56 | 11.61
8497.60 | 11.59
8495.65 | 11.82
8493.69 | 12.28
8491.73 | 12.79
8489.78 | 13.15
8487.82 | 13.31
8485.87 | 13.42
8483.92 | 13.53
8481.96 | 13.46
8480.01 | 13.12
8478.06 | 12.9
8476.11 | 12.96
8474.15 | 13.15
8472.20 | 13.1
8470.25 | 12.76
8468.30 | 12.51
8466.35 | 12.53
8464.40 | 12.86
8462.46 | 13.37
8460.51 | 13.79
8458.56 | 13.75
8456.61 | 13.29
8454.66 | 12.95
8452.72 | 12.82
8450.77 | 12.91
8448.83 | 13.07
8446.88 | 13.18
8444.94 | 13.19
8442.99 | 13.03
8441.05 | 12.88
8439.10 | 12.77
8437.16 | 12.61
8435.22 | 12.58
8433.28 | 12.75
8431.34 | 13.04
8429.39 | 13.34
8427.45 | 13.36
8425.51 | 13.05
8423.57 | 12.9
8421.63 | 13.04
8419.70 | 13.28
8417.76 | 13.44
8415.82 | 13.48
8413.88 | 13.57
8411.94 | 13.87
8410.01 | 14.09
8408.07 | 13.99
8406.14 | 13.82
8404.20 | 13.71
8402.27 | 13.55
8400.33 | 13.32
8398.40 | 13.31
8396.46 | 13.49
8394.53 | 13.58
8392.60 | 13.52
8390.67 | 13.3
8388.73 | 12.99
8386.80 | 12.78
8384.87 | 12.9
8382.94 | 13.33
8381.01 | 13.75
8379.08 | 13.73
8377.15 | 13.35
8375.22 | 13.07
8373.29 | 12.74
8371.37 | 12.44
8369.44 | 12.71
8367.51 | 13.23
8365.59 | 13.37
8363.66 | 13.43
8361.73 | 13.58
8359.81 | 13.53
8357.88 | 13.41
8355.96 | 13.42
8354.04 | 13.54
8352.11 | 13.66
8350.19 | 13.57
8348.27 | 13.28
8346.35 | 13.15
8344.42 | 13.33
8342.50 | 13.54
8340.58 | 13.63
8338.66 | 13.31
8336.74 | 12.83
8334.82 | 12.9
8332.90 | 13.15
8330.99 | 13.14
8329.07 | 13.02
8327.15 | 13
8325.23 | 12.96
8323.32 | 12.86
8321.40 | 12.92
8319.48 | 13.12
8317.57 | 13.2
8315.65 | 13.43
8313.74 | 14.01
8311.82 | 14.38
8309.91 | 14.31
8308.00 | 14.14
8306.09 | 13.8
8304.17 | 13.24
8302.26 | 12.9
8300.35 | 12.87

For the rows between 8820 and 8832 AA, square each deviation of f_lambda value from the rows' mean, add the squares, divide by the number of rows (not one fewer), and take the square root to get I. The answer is 0.74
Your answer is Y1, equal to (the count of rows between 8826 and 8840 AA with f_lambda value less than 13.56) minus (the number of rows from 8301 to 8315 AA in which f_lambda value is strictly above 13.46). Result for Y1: -5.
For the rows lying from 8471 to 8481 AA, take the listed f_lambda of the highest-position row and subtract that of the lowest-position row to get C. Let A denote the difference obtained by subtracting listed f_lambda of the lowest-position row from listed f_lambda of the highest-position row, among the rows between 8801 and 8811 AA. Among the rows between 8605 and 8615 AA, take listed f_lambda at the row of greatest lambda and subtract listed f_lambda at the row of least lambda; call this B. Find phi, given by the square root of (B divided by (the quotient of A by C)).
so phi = 0.11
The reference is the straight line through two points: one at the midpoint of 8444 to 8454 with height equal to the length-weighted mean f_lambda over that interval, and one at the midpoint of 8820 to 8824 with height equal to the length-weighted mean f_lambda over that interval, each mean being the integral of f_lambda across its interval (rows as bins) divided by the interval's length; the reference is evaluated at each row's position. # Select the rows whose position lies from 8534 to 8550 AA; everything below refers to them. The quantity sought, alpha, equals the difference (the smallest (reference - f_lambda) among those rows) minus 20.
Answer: -18.9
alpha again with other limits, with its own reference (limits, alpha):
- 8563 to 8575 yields -20.5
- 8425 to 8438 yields -20.4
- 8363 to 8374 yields -20.6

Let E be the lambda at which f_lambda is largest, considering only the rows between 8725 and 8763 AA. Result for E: 8743.72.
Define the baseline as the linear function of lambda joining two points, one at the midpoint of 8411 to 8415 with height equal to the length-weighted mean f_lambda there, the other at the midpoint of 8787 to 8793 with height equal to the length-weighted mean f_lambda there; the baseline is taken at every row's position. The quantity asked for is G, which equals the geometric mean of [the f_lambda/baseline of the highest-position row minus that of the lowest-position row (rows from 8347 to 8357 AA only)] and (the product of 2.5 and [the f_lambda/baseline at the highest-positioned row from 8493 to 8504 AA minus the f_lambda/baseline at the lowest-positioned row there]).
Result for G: 0.012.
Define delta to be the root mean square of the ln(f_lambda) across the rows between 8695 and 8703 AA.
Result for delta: 2.60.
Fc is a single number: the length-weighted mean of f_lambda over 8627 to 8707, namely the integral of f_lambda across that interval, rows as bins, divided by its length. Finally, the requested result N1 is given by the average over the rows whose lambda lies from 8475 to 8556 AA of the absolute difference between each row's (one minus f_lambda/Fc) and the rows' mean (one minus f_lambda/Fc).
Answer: 0.054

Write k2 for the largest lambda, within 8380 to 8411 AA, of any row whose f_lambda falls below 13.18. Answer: 8388.73 AA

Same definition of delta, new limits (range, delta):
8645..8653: 2.60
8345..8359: 2.60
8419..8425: 2.57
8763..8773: 2.62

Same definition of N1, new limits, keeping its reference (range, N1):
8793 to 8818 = 0.032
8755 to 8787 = 0.011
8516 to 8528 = 0.009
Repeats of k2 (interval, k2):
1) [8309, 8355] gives 8346.35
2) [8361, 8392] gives 8388.73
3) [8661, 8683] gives 8673.54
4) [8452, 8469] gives 8468.30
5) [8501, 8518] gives 8517.19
